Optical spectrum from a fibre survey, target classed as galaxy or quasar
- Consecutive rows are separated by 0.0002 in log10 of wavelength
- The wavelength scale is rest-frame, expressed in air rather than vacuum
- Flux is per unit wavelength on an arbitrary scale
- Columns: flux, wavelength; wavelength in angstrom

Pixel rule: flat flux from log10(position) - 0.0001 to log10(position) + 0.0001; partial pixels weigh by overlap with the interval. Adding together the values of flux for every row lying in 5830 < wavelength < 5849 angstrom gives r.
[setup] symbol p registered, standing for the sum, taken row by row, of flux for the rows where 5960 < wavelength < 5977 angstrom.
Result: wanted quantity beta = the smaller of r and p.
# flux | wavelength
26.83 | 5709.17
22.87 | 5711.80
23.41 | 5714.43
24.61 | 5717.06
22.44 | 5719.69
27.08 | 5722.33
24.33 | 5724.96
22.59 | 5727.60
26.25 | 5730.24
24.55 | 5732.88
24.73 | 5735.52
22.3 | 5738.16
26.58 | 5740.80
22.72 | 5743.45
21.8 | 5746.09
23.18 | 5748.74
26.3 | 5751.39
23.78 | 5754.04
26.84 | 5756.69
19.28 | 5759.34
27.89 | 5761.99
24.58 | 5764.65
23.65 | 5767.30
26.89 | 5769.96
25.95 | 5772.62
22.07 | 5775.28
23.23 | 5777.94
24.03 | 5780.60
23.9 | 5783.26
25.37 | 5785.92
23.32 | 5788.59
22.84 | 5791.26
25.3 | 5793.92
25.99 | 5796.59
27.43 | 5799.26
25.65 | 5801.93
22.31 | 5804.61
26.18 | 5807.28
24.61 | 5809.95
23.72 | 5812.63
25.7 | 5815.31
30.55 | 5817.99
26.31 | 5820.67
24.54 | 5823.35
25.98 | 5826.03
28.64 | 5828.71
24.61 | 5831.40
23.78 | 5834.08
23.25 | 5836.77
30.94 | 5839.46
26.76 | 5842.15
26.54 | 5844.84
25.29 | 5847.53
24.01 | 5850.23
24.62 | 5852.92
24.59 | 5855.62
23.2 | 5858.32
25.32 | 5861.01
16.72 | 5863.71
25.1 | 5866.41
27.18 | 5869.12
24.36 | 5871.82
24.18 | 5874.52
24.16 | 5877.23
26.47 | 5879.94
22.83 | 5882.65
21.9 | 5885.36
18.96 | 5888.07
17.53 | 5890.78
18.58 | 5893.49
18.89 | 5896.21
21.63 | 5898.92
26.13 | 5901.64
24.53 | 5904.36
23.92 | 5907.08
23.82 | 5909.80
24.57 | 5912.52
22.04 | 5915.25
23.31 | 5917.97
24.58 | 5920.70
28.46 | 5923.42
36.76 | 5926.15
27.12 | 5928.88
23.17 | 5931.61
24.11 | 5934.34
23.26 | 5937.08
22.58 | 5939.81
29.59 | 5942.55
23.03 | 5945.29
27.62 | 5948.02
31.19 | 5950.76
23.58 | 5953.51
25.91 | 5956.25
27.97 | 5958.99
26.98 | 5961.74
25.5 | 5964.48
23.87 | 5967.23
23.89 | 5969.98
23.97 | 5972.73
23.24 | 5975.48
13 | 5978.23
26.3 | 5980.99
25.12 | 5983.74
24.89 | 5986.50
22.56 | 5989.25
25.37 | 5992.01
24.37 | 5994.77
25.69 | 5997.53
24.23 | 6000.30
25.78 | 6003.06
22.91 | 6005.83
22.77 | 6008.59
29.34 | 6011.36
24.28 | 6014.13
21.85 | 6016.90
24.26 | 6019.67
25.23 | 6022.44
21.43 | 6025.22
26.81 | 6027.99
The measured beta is 147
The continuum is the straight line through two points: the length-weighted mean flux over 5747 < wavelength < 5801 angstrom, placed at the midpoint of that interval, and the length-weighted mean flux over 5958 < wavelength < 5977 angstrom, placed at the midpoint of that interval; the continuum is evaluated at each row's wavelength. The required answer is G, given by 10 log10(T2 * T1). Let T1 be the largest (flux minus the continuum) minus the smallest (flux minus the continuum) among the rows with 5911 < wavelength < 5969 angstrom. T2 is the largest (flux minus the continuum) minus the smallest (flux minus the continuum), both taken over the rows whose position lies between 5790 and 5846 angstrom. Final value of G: 21.0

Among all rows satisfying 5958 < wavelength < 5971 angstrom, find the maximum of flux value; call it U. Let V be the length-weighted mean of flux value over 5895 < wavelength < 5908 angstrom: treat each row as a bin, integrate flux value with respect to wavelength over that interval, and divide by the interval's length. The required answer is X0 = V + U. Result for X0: 51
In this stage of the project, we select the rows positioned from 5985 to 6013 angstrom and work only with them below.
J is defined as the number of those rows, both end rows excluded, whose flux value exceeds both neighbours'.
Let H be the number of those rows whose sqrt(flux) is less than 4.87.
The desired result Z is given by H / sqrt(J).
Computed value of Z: 1.7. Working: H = 3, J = 3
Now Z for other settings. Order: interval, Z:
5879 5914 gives 7.0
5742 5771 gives 2.9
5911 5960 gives 3.5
